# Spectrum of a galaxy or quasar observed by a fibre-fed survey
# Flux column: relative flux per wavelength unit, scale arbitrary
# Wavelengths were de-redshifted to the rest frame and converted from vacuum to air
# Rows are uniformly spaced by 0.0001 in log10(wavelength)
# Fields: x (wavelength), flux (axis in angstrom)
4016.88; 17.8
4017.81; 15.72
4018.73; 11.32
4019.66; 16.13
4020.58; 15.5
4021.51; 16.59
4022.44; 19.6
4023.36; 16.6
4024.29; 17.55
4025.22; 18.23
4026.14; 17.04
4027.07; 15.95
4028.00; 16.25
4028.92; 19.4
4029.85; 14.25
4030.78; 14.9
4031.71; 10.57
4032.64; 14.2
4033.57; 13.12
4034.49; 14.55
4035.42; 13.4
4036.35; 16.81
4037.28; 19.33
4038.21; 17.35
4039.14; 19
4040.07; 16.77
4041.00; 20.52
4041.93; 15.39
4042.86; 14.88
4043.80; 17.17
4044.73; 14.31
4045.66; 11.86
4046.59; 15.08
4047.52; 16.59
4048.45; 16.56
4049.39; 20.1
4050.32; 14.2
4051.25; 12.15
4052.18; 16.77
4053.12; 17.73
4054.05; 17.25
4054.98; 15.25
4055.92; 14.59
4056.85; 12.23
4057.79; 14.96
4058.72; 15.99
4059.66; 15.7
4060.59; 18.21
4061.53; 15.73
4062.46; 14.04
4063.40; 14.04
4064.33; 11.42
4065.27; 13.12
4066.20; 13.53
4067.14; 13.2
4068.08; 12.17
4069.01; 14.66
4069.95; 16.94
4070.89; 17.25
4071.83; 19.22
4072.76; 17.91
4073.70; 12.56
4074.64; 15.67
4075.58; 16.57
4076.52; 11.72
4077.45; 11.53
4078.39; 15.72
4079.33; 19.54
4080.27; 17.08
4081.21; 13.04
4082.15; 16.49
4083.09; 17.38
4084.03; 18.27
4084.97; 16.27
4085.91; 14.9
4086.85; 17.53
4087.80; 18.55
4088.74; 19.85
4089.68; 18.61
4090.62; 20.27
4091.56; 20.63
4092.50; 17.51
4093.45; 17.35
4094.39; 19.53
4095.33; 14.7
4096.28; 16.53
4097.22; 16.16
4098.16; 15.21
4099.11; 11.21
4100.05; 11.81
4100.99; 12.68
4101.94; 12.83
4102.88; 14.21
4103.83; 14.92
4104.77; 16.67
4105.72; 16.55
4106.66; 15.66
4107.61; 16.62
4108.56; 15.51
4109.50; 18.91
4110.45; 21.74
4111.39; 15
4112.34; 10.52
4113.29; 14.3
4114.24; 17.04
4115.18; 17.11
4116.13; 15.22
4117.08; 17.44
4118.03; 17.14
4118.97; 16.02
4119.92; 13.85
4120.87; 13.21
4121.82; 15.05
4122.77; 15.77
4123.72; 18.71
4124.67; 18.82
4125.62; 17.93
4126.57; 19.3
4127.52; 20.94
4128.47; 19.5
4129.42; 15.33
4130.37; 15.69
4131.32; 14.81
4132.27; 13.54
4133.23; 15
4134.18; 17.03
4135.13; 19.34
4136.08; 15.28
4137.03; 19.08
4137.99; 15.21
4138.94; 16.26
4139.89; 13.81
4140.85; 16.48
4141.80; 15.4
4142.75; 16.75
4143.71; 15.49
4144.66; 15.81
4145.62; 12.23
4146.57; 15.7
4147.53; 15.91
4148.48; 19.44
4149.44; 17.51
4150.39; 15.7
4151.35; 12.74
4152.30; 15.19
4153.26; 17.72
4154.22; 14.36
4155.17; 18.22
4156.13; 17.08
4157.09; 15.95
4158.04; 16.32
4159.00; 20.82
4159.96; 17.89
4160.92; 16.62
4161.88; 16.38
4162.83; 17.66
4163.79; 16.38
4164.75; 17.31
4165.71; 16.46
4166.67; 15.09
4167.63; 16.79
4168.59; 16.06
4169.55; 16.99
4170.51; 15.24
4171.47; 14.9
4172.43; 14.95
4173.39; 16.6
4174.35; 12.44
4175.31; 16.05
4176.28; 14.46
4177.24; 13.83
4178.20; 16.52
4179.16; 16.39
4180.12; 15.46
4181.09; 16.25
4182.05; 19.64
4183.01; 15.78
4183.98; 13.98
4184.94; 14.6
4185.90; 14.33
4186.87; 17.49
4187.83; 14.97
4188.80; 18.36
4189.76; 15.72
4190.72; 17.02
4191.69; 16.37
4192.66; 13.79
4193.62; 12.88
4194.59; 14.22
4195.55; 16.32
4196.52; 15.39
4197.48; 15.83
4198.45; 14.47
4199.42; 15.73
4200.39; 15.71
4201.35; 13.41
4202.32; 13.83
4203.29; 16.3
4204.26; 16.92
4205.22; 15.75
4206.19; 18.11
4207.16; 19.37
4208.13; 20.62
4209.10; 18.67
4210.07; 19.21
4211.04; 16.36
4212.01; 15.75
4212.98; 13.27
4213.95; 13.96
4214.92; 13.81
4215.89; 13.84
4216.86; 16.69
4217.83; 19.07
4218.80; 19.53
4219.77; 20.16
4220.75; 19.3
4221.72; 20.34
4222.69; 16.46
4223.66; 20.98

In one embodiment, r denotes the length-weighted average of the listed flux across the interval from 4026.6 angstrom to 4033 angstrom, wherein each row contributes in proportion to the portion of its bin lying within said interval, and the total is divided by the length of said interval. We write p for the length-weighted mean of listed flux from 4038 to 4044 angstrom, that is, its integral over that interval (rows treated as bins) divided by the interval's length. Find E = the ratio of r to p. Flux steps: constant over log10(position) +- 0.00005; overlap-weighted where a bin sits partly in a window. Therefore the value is 0.87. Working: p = 17.3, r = 15.1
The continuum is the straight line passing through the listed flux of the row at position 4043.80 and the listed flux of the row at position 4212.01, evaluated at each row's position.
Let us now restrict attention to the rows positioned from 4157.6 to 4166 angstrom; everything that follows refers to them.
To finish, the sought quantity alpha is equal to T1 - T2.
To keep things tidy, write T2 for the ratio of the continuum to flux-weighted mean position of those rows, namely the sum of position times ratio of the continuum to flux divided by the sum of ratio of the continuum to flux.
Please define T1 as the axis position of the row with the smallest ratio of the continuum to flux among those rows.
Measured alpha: -2.9 angstrom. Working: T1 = 4159.00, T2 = 4161.9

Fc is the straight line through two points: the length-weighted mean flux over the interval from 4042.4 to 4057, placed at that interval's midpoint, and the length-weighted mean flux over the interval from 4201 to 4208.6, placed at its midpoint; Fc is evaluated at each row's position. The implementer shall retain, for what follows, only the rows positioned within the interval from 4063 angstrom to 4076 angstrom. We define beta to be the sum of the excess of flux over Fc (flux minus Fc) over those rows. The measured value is -11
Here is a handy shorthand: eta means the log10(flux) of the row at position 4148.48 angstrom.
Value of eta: 1.29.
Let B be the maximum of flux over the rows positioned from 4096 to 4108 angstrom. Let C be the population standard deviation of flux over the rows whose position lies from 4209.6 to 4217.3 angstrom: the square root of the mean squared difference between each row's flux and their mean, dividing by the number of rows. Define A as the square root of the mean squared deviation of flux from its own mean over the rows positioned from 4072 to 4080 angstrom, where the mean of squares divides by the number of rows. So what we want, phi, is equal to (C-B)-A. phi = -17.5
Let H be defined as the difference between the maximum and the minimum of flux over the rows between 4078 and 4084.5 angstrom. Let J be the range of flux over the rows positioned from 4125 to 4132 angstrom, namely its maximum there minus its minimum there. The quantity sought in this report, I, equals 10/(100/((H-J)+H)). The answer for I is 0.69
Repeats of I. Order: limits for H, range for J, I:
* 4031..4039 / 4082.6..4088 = 1.39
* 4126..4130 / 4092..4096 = 0.64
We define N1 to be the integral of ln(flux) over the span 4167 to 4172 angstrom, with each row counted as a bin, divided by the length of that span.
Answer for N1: 2.77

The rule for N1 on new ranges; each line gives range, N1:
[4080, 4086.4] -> 2.78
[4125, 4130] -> 2.92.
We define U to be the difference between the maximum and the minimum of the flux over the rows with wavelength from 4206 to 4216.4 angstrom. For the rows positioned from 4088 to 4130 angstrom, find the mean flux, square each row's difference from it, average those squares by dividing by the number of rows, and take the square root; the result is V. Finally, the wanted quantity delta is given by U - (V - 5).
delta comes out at 9.7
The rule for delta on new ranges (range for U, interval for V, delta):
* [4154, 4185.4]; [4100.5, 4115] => 10.8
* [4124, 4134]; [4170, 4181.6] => 11.2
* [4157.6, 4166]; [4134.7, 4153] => 7.6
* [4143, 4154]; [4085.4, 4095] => 10.6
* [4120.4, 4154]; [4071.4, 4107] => 11.1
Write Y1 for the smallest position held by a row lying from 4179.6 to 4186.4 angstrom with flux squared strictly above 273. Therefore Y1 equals 4182.05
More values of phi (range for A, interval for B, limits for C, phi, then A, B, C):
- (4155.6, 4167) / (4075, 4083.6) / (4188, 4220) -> -18.7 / 1.36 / 19.54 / 2.16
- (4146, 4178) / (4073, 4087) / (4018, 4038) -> -18.8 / 1.68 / 19.54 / 2.40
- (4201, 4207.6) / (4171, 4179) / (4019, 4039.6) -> -16.4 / 1.99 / 16.6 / 2.23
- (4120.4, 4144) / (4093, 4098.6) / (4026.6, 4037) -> -19.4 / 2.06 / 19.53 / 2.17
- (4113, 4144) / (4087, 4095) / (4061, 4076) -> -20.4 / 1.92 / 20.63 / 2.18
